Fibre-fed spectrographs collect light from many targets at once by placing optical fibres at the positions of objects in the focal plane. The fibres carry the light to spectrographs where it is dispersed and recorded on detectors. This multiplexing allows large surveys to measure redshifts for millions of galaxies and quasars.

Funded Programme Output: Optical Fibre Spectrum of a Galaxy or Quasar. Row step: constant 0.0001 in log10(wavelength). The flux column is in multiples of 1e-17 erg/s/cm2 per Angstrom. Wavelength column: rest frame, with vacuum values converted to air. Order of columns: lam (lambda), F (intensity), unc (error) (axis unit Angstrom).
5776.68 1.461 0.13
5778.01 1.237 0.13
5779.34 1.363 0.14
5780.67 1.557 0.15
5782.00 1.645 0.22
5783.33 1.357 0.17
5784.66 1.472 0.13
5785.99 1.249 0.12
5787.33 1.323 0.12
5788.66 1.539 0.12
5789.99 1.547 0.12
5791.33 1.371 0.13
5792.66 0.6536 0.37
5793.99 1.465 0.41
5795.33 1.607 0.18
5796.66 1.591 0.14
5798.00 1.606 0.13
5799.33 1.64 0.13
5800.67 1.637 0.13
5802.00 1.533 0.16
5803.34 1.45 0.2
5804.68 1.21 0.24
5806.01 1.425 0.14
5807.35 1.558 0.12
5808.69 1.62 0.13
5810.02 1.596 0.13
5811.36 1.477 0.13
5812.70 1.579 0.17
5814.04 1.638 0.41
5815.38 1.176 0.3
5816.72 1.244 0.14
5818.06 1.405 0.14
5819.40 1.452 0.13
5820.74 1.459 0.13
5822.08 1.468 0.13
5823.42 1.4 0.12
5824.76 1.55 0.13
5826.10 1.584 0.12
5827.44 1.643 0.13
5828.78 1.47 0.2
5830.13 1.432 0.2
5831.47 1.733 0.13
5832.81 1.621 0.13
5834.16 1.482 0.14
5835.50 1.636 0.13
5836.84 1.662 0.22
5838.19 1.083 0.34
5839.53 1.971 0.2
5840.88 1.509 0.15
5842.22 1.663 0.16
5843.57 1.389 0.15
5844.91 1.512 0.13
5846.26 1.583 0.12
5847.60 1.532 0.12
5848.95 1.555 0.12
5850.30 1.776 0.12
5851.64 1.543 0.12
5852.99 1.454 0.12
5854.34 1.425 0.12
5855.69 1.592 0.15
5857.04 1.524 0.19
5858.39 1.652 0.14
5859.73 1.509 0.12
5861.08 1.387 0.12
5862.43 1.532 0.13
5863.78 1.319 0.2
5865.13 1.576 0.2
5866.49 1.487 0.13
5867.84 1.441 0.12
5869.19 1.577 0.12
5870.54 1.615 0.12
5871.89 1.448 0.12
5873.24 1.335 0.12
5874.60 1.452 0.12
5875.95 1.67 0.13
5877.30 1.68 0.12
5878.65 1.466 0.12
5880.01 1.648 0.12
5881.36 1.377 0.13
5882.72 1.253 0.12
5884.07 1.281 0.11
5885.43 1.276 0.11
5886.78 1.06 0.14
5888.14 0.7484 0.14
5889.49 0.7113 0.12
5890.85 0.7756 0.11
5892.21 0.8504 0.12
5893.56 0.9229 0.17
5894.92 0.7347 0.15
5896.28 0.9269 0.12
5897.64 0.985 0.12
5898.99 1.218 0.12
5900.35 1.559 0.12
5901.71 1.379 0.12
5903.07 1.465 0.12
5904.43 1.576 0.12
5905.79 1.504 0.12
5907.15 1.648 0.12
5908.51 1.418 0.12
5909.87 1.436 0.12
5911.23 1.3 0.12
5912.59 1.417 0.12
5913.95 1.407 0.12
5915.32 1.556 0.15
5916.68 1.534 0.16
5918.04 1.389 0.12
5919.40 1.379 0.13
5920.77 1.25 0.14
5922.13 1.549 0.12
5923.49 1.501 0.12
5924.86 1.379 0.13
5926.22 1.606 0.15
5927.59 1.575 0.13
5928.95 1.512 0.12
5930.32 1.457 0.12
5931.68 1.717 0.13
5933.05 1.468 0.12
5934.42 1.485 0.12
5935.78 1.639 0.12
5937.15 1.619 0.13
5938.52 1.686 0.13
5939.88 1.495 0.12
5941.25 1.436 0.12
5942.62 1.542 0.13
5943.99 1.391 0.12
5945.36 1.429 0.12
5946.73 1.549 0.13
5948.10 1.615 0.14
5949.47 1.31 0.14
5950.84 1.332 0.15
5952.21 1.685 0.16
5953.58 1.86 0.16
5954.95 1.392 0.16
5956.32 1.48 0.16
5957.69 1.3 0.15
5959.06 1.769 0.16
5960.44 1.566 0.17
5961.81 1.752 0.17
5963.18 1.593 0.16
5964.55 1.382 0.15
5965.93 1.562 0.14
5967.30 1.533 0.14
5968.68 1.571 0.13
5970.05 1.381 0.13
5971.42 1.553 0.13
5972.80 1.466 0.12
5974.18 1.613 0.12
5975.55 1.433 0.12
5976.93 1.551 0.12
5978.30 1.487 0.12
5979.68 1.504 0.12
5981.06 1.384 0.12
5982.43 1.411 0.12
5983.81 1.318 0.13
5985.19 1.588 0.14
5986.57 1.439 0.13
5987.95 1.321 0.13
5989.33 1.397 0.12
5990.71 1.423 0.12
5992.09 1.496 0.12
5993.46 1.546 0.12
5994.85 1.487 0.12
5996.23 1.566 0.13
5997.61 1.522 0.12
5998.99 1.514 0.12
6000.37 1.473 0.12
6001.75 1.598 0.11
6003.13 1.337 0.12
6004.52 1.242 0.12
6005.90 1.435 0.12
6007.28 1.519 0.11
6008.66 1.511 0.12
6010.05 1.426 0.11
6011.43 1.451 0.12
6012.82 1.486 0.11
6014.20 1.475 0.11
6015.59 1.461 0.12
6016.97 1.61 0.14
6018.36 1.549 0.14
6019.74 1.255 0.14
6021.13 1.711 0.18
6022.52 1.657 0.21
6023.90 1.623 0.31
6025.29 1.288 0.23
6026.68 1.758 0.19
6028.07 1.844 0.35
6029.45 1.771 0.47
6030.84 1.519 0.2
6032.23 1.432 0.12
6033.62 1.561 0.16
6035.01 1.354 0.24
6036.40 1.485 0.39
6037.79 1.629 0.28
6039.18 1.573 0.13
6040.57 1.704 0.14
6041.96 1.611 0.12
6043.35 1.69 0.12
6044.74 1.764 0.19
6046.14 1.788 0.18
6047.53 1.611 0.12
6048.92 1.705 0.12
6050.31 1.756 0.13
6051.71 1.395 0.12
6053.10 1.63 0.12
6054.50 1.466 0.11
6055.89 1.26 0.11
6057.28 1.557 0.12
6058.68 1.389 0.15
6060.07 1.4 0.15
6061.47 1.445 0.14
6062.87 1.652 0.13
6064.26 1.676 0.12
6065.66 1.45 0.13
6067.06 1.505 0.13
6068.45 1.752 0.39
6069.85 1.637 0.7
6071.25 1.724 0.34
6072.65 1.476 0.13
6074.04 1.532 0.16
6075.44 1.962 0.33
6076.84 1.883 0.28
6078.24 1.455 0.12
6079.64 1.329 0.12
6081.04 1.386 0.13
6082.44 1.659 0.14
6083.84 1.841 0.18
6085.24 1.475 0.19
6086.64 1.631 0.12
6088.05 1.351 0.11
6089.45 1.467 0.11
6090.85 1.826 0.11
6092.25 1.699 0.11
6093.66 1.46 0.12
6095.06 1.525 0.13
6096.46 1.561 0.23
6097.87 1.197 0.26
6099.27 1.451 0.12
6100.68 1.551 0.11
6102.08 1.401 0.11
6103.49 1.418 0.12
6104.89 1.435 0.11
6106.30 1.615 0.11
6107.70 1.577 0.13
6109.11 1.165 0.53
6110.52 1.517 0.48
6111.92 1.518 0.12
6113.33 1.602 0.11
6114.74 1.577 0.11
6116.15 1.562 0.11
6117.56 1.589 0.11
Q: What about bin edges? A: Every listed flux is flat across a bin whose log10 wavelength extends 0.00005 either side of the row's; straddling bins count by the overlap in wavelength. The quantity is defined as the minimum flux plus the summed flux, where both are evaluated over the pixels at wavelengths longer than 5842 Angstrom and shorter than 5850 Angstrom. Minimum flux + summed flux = 10.6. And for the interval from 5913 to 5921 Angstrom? 9.8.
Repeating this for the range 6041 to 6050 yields 11.8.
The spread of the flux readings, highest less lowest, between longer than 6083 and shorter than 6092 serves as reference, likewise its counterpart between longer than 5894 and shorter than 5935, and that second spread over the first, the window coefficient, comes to 2.0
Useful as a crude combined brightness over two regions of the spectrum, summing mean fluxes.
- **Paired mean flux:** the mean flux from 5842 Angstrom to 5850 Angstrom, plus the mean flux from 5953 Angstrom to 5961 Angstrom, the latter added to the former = 3.10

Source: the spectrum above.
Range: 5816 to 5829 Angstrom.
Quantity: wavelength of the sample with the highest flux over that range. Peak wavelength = 5827.44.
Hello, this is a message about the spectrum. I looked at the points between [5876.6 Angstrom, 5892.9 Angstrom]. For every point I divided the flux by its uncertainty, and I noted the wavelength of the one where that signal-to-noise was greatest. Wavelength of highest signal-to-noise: 5877.30 Angstrom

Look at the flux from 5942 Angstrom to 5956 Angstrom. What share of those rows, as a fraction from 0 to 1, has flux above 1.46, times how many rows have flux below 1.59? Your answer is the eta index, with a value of 3.5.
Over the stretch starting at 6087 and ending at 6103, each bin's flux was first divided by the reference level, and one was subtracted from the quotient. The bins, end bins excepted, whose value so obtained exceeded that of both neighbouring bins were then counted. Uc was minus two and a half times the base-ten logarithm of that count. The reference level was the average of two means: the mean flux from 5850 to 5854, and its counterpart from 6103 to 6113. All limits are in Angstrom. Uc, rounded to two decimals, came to -1.19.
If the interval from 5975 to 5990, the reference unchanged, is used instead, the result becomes -1.51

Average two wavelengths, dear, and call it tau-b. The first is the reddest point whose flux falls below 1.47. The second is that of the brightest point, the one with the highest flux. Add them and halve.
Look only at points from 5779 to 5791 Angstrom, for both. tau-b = 5784.7 Angstrom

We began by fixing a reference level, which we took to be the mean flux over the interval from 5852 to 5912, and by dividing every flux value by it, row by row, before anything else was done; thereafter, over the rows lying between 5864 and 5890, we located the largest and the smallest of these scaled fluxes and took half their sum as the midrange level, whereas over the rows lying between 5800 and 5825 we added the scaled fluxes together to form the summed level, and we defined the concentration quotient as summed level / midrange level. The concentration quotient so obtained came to 23.3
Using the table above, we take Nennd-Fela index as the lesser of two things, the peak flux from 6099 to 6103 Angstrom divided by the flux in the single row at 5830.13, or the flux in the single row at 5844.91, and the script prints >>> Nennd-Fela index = 1.08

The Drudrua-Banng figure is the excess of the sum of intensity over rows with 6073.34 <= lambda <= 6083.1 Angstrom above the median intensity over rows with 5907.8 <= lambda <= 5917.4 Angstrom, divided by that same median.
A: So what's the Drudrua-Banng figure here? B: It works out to 6.9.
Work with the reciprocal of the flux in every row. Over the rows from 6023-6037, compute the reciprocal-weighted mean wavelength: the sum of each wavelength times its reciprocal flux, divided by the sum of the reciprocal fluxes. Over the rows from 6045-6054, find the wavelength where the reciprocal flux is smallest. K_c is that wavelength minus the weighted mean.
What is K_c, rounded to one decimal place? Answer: 15.9 Angstrom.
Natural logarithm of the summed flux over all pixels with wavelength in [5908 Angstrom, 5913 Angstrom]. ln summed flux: 1.72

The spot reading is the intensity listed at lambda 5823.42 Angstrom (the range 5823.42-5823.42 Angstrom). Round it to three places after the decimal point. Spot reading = 1.400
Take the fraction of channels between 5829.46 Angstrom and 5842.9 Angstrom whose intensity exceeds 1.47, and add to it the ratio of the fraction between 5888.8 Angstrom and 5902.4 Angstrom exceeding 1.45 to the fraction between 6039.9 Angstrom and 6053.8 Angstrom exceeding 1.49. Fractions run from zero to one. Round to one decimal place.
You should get 0.9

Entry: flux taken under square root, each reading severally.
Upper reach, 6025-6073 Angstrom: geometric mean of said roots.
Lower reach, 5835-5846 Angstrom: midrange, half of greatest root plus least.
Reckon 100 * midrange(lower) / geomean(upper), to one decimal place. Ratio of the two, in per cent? 97.5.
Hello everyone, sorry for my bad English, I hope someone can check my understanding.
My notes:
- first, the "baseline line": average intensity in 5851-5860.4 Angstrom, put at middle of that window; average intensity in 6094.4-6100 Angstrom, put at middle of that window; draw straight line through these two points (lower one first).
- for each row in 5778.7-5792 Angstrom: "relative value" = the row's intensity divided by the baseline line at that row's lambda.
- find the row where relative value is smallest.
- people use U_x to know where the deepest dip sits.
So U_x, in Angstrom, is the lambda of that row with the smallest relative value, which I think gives 5785.99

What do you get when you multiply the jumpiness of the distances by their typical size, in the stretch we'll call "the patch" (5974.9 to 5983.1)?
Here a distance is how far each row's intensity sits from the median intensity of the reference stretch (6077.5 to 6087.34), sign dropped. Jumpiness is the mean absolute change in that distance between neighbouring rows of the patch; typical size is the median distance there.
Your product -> 0.0022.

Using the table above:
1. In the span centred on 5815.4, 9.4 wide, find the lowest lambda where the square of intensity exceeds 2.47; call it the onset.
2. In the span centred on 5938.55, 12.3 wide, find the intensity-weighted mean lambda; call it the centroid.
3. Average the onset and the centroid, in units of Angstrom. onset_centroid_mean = 5875.6 Angstrom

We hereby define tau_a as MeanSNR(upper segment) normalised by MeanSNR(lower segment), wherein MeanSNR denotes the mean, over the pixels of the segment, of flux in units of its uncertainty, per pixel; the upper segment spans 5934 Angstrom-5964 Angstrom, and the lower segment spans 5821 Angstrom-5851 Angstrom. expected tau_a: 1.01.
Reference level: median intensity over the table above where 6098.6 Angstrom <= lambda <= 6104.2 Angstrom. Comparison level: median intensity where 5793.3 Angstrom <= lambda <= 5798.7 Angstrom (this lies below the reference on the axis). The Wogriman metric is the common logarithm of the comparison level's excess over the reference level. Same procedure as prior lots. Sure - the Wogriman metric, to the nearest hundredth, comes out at -0.79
